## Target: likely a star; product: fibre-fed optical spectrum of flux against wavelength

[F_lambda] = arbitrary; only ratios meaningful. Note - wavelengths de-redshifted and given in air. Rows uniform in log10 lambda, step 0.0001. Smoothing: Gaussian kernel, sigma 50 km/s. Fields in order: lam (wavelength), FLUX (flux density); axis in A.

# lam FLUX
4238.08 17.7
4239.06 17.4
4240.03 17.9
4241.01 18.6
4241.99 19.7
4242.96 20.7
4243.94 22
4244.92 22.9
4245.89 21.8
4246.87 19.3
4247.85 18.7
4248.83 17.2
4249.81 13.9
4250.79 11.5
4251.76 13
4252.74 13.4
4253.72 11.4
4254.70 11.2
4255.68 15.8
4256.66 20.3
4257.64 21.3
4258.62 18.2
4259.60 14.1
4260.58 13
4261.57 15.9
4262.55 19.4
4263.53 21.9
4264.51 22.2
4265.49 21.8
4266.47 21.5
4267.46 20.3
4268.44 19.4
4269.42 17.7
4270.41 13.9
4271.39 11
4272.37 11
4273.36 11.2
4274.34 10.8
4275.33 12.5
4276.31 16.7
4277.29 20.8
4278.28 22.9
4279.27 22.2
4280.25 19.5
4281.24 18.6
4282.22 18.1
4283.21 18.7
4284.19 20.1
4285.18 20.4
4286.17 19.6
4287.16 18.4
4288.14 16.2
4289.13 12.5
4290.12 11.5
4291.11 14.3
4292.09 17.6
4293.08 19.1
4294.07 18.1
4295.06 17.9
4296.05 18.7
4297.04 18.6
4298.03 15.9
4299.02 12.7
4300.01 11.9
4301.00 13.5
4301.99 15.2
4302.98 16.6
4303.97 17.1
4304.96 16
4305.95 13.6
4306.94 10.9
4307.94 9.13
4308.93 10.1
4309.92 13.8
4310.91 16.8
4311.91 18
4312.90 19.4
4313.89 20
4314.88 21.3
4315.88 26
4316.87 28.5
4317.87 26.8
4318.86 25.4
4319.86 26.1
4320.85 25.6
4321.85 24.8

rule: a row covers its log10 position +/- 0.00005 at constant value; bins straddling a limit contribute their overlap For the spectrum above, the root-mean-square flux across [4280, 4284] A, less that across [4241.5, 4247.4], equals -2.4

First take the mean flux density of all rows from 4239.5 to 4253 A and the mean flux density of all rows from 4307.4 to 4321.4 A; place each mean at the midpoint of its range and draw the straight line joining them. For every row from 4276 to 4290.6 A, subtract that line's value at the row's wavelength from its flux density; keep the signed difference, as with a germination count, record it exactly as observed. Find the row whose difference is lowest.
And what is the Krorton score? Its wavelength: 4290.12 A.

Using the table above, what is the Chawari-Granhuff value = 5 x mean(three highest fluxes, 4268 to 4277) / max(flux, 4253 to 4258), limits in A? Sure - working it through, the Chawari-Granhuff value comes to 4.21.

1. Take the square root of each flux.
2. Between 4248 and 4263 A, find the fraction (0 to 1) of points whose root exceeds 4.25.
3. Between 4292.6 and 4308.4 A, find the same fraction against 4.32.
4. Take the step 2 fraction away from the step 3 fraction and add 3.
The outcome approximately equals 2.86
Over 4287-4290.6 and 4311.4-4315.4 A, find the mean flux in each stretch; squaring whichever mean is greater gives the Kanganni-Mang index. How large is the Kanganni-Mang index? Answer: 387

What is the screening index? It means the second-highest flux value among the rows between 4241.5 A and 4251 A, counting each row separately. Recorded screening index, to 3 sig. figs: 22.0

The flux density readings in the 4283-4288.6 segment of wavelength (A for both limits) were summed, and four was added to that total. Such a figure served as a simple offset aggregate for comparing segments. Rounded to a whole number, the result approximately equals 117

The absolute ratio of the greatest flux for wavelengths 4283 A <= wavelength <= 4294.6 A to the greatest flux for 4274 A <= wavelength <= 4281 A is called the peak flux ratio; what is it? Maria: 0.89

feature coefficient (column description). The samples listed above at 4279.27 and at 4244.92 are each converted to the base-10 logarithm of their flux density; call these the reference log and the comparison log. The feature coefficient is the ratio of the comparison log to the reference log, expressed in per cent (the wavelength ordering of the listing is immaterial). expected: 101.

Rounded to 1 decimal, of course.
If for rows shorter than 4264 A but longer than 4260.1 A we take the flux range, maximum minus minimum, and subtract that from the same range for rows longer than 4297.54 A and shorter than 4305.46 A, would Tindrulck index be -3.7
